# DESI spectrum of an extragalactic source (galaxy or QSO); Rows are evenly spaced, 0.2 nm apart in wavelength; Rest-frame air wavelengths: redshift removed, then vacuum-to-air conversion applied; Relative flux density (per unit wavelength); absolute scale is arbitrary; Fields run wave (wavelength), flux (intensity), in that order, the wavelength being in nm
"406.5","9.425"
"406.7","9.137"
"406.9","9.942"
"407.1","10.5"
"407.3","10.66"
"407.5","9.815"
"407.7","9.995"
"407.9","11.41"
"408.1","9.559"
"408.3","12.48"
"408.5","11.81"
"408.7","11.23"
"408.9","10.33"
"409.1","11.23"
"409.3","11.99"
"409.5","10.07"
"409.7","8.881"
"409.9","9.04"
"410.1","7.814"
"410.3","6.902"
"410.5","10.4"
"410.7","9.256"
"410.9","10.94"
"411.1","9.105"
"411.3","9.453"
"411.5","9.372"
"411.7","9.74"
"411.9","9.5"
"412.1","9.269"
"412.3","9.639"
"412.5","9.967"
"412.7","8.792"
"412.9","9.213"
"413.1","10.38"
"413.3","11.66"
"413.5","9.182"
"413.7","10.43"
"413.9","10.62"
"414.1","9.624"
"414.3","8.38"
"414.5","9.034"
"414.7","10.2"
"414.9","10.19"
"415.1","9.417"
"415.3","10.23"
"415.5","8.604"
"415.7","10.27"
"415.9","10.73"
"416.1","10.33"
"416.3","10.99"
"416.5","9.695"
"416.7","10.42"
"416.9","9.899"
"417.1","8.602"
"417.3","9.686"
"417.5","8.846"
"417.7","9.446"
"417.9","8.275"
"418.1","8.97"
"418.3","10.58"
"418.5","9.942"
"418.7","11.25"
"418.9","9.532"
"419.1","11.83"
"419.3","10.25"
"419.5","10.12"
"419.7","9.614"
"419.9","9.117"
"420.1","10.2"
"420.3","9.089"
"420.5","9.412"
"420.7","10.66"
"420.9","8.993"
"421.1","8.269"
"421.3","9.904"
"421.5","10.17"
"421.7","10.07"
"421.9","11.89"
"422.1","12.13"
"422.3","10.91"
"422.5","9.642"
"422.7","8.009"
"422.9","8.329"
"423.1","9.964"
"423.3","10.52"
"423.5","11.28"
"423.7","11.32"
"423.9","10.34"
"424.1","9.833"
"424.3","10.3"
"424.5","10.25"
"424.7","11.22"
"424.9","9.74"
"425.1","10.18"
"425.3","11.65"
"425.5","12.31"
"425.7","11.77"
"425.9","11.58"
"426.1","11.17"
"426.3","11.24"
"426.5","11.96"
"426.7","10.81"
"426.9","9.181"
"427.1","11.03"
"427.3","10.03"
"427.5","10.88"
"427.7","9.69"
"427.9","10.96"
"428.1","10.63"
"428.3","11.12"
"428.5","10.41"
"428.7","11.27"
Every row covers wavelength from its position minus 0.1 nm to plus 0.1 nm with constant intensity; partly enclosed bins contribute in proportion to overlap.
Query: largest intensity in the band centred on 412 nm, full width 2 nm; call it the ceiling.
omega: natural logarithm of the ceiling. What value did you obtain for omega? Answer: 2.30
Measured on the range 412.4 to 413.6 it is 2.46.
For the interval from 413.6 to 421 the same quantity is 2.47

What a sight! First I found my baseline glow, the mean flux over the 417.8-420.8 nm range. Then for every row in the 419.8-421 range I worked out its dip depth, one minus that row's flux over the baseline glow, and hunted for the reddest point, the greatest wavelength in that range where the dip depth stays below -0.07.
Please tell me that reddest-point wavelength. 420.7 nm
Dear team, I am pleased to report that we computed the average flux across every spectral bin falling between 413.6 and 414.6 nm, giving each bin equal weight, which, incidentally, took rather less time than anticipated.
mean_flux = 9.6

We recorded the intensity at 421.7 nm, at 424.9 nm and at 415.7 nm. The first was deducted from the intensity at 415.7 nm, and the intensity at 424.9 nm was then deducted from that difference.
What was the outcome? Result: -9.5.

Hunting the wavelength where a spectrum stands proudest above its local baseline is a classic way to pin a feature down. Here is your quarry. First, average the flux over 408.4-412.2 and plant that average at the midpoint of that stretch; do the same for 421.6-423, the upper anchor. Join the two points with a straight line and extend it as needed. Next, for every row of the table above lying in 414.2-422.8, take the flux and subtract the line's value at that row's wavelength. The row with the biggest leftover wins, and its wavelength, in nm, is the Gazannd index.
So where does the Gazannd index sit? 422.1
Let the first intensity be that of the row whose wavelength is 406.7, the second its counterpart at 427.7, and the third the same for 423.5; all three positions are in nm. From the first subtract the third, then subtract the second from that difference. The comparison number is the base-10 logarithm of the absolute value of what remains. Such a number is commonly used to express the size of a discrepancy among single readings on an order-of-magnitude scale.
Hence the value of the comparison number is 1.07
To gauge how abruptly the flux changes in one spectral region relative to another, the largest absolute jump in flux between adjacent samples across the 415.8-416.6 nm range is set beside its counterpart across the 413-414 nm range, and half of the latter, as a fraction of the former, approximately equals 1.0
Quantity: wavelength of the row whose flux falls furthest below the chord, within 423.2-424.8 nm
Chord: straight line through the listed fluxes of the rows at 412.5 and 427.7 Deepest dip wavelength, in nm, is 424.1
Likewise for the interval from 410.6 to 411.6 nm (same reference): 411.1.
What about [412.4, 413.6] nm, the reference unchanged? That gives 412.7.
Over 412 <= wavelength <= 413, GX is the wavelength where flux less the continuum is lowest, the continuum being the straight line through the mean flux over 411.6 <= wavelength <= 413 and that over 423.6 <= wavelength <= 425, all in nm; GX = 412.7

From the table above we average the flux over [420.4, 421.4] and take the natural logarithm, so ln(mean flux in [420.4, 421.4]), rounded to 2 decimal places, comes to 2.25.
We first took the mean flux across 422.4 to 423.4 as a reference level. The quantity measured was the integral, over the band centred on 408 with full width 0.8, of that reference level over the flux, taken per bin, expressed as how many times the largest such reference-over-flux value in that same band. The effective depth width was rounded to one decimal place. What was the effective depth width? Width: 0.7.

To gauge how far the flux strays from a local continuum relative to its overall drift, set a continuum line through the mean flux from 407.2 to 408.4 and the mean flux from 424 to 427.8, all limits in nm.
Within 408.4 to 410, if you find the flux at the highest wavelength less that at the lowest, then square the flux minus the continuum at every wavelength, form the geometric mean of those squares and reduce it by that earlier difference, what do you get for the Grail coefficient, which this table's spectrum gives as 3.5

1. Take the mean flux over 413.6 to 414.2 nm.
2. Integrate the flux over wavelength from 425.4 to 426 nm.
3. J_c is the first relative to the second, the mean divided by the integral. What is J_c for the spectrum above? 1.43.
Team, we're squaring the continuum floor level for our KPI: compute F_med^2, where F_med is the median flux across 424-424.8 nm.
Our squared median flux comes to 106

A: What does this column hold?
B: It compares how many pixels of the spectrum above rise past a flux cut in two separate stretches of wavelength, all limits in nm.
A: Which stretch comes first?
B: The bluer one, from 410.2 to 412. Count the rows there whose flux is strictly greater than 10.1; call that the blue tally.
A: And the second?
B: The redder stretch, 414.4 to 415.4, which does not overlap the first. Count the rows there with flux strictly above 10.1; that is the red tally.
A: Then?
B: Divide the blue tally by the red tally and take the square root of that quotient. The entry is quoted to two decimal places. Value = 0.82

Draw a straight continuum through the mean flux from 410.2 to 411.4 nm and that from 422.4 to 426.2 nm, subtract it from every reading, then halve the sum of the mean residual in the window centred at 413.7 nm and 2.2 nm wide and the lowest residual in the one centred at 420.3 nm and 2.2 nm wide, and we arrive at -0.885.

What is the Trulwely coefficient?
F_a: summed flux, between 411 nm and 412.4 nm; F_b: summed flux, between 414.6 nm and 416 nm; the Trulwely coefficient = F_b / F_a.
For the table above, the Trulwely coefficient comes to 1.05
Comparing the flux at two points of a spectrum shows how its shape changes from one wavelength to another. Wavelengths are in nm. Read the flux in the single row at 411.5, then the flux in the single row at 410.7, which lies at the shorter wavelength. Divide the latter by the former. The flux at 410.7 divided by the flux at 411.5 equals 0.99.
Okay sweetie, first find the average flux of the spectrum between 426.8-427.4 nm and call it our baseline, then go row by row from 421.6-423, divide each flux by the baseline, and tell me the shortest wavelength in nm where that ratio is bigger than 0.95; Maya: 421.7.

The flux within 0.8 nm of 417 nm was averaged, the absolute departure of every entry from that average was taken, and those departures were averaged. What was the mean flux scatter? 0.55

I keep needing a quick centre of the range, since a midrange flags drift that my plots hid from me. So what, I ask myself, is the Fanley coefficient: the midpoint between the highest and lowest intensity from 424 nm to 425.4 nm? 10.7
